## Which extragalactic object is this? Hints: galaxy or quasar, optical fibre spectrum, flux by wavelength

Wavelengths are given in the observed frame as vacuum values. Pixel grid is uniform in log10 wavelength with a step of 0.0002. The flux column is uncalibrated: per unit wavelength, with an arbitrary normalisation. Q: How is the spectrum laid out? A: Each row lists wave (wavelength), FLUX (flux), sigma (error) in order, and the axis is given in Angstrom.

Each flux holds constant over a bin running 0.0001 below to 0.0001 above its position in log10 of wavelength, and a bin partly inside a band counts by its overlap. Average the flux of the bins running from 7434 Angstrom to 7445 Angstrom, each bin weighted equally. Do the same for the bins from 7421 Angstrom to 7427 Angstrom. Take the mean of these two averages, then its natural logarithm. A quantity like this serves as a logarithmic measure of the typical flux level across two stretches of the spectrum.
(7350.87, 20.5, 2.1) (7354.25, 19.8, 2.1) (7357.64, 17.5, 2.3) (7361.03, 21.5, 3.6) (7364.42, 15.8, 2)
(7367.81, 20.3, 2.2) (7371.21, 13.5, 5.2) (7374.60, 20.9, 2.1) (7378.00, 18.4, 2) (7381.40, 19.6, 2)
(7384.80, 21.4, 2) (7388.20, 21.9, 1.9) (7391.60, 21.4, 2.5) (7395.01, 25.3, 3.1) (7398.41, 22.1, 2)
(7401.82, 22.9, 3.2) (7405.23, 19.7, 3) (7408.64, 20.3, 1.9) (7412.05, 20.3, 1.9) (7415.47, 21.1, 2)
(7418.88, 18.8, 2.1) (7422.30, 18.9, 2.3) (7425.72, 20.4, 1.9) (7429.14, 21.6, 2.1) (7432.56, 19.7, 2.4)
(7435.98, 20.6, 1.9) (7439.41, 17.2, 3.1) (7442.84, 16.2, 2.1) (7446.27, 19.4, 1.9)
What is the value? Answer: 2.94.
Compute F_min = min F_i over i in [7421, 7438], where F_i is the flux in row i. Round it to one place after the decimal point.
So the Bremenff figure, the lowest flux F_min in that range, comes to 18.9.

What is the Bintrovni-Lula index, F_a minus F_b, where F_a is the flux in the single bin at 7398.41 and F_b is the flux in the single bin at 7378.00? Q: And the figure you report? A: 3.7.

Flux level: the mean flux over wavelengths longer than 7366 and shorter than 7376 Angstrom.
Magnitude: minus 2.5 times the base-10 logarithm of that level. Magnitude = -3.15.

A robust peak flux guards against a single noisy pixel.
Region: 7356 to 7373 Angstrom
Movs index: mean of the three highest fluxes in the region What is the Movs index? 19.8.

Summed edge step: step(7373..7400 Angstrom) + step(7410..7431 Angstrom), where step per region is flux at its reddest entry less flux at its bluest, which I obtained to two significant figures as 2.5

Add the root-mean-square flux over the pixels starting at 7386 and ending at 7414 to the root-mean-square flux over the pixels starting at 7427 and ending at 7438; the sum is 42.5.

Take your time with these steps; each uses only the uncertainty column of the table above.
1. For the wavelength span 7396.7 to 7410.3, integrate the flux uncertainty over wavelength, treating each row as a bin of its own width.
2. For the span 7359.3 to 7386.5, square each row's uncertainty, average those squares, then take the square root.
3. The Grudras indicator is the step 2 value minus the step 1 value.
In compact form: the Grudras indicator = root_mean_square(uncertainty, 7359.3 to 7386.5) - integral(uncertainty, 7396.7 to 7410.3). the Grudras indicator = -32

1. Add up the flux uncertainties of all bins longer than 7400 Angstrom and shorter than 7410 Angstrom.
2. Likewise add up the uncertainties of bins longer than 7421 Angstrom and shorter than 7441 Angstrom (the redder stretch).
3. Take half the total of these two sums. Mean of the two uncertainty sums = 11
